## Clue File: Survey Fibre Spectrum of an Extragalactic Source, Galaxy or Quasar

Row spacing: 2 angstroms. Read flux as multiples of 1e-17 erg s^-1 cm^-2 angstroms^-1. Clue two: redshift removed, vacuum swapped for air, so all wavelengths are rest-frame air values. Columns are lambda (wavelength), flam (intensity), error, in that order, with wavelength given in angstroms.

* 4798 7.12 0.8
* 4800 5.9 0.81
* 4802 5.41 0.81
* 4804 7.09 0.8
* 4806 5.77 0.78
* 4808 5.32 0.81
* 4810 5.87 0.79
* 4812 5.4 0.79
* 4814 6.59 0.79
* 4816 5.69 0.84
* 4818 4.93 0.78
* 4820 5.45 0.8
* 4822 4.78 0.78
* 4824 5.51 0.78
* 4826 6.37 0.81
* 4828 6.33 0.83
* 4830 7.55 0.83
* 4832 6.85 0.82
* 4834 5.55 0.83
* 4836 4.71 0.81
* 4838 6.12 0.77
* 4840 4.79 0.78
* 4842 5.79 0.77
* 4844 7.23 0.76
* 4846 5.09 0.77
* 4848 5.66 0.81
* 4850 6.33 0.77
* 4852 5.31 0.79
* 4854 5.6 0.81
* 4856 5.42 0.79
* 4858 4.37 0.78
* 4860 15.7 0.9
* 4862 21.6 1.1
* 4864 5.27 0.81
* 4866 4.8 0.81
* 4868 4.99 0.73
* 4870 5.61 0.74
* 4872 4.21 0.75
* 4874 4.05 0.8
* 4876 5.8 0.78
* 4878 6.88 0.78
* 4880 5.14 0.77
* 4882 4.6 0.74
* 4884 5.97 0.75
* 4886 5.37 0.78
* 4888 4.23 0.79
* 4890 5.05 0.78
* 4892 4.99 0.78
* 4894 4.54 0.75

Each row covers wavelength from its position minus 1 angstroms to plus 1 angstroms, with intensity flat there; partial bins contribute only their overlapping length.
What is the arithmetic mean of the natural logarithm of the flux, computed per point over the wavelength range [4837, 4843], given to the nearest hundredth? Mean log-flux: 1.71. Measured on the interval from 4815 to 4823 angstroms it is 1.65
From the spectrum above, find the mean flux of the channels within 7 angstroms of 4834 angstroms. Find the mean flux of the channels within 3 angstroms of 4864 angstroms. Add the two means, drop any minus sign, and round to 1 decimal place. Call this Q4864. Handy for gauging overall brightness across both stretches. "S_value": 16.5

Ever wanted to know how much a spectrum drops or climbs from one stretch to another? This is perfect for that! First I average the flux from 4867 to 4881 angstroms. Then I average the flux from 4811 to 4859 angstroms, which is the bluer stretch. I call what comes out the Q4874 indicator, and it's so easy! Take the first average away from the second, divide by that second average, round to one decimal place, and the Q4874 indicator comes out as 0.1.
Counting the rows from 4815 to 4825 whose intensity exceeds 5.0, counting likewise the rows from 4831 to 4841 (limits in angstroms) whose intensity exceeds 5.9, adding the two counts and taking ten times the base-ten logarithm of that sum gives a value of 7.0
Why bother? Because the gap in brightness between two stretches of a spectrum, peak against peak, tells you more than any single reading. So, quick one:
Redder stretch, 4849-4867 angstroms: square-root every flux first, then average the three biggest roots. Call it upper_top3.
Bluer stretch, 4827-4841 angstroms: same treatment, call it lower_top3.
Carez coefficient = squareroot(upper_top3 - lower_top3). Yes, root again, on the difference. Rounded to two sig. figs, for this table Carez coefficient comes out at 1.0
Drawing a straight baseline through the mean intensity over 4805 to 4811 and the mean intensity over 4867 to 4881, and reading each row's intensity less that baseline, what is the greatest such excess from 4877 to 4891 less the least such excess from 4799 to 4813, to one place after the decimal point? 2.0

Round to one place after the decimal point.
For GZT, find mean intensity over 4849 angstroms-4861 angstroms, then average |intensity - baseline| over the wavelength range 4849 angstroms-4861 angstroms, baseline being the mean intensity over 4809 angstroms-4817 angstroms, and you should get 2.2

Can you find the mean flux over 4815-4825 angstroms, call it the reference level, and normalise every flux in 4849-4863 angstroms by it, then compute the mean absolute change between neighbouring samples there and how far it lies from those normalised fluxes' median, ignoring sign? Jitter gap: 0.44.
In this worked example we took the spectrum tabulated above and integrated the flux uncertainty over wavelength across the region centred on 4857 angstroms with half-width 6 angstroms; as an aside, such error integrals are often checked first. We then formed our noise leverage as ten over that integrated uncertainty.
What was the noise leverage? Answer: 0.97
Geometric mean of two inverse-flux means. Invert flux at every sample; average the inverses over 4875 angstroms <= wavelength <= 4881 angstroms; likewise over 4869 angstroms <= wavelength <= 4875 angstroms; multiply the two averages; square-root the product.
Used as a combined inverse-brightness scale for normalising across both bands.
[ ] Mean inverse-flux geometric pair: 0.194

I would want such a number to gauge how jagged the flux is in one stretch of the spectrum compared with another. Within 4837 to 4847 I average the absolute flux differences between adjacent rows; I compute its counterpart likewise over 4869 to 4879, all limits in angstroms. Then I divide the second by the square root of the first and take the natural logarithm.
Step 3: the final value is -0.1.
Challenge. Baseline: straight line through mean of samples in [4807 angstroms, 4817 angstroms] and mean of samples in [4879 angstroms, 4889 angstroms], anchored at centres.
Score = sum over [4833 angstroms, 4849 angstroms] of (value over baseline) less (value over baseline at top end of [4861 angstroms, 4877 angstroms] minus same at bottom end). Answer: 11.2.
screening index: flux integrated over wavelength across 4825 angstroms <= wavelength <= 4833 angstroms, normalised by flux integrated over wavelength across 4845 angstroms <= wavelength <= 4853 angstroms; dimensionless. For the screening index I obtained 1.2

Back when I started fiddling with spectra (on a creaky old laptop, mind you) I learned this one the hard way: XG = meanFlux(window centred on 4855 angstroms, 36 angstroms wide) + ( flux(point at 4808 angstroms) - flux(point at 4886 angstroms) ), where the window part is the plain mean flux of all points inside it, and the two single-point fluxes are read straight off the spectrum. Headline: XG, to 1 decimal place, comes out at 6.8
